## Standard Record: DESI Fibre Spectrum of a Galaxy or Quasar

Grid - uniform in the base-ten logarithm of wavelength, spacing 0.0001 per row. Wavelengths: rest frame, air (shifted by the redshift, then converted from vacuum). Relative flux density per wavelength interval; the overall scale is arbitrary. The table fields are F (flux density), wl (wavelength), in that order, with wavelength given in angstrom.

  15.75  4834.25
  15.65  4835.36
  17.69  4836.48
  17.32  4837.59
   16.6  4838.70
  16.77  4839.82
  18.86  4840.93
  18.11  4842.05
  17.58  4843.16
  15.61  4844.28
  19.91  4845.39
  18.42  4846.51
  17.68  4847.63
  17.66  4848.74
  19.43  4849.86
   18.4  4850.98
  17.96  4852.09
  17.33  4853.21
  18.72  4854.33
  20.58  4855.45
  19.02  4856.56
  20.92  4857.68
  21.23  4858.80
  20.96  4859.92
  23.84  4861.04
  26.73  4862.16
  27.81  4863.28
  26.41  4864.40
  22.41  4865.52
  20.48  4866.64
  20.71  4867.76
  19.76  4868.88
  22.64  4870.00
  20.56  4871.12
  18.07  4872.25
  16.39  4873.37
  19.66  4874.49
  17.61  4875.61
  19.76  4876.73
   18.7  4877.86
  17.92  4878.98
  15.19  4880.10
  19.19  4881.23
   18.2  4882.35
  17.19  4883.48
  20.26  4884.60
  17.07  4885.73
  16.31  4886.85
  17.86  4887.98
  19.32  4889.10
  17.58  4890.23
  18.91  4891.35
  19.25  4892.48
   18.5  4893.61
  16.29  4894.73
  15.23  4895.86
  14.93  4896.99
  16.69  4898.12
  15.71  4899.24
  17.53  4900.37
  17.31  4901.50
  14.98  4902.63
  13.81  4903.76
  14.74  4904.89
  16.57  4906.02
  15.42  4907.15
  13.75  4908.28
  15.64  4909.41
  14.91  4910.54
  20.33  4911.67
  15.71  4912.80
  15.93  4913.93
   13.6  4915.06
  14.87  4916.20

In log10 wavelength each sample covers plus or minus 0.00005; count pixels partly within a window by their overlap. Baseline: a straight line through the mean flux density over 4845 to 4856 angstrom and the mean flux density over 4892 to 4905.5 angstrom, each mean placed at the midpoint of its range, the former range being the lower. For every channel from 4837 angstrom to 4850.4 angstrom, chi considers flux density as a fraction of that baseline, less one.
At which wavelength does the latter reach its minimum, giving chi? 4844.28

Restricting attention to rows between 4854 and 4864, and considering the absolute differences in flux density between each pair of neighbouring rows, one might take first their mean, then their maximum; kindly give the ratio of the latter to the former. 1.8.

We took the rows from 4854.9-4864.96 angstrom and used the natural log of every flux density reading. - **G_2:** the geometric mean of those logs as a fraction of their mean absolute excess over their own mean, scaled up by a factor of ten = 261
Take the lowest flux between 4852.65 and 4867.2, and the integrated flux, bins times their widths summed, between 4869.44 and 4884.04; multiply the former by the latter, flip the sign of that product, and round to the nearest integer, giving -4691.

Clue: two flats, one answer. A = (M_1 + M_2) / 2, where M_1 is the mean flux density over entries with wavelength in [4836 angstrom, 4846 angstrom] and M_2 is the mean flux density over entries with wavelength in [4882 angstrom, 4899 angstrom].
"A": 17.6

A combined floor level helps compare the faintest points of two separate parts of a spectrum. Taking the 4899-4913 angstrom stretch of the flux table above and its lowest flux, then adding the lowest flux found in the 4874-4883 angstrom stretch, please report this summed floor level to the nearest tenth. 28.9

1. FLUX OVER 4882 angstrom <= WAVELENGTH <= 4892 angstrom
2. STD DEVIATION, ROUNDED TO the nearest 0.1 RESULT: 1.2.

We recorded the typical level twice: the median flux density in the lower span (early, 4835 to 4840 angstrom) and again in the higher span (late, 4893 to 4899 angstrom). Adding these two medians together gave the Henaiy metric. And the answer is 33.1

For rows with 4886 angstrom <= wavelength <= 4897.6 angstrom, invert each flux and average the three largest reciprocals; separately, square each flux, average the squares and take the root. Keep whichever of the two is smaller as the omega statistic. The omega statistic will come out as 0.065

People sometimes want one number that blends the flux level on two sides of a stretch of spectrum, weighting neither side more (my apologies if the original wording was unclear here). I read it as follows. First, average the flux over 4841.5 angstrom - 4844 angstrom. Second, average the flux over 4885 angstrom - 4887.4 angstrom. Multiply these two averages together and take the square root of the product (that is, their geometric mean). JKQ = 17.3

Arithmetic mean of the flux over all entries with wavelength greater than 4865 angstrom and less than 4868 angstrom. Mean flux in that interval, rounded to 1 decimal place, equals 21.2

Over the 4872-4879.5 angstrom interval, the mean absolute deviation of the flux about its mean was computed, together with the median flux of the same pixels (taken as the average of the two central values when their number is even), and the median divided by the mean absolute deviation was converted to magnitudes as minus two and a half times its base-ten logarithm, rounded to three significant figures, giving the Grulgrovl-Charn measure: -3.23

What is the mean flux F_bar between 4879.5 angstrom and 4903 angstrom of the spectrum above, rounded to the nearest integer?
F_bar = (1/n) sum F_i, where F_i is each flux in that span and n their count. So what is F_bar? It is 17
